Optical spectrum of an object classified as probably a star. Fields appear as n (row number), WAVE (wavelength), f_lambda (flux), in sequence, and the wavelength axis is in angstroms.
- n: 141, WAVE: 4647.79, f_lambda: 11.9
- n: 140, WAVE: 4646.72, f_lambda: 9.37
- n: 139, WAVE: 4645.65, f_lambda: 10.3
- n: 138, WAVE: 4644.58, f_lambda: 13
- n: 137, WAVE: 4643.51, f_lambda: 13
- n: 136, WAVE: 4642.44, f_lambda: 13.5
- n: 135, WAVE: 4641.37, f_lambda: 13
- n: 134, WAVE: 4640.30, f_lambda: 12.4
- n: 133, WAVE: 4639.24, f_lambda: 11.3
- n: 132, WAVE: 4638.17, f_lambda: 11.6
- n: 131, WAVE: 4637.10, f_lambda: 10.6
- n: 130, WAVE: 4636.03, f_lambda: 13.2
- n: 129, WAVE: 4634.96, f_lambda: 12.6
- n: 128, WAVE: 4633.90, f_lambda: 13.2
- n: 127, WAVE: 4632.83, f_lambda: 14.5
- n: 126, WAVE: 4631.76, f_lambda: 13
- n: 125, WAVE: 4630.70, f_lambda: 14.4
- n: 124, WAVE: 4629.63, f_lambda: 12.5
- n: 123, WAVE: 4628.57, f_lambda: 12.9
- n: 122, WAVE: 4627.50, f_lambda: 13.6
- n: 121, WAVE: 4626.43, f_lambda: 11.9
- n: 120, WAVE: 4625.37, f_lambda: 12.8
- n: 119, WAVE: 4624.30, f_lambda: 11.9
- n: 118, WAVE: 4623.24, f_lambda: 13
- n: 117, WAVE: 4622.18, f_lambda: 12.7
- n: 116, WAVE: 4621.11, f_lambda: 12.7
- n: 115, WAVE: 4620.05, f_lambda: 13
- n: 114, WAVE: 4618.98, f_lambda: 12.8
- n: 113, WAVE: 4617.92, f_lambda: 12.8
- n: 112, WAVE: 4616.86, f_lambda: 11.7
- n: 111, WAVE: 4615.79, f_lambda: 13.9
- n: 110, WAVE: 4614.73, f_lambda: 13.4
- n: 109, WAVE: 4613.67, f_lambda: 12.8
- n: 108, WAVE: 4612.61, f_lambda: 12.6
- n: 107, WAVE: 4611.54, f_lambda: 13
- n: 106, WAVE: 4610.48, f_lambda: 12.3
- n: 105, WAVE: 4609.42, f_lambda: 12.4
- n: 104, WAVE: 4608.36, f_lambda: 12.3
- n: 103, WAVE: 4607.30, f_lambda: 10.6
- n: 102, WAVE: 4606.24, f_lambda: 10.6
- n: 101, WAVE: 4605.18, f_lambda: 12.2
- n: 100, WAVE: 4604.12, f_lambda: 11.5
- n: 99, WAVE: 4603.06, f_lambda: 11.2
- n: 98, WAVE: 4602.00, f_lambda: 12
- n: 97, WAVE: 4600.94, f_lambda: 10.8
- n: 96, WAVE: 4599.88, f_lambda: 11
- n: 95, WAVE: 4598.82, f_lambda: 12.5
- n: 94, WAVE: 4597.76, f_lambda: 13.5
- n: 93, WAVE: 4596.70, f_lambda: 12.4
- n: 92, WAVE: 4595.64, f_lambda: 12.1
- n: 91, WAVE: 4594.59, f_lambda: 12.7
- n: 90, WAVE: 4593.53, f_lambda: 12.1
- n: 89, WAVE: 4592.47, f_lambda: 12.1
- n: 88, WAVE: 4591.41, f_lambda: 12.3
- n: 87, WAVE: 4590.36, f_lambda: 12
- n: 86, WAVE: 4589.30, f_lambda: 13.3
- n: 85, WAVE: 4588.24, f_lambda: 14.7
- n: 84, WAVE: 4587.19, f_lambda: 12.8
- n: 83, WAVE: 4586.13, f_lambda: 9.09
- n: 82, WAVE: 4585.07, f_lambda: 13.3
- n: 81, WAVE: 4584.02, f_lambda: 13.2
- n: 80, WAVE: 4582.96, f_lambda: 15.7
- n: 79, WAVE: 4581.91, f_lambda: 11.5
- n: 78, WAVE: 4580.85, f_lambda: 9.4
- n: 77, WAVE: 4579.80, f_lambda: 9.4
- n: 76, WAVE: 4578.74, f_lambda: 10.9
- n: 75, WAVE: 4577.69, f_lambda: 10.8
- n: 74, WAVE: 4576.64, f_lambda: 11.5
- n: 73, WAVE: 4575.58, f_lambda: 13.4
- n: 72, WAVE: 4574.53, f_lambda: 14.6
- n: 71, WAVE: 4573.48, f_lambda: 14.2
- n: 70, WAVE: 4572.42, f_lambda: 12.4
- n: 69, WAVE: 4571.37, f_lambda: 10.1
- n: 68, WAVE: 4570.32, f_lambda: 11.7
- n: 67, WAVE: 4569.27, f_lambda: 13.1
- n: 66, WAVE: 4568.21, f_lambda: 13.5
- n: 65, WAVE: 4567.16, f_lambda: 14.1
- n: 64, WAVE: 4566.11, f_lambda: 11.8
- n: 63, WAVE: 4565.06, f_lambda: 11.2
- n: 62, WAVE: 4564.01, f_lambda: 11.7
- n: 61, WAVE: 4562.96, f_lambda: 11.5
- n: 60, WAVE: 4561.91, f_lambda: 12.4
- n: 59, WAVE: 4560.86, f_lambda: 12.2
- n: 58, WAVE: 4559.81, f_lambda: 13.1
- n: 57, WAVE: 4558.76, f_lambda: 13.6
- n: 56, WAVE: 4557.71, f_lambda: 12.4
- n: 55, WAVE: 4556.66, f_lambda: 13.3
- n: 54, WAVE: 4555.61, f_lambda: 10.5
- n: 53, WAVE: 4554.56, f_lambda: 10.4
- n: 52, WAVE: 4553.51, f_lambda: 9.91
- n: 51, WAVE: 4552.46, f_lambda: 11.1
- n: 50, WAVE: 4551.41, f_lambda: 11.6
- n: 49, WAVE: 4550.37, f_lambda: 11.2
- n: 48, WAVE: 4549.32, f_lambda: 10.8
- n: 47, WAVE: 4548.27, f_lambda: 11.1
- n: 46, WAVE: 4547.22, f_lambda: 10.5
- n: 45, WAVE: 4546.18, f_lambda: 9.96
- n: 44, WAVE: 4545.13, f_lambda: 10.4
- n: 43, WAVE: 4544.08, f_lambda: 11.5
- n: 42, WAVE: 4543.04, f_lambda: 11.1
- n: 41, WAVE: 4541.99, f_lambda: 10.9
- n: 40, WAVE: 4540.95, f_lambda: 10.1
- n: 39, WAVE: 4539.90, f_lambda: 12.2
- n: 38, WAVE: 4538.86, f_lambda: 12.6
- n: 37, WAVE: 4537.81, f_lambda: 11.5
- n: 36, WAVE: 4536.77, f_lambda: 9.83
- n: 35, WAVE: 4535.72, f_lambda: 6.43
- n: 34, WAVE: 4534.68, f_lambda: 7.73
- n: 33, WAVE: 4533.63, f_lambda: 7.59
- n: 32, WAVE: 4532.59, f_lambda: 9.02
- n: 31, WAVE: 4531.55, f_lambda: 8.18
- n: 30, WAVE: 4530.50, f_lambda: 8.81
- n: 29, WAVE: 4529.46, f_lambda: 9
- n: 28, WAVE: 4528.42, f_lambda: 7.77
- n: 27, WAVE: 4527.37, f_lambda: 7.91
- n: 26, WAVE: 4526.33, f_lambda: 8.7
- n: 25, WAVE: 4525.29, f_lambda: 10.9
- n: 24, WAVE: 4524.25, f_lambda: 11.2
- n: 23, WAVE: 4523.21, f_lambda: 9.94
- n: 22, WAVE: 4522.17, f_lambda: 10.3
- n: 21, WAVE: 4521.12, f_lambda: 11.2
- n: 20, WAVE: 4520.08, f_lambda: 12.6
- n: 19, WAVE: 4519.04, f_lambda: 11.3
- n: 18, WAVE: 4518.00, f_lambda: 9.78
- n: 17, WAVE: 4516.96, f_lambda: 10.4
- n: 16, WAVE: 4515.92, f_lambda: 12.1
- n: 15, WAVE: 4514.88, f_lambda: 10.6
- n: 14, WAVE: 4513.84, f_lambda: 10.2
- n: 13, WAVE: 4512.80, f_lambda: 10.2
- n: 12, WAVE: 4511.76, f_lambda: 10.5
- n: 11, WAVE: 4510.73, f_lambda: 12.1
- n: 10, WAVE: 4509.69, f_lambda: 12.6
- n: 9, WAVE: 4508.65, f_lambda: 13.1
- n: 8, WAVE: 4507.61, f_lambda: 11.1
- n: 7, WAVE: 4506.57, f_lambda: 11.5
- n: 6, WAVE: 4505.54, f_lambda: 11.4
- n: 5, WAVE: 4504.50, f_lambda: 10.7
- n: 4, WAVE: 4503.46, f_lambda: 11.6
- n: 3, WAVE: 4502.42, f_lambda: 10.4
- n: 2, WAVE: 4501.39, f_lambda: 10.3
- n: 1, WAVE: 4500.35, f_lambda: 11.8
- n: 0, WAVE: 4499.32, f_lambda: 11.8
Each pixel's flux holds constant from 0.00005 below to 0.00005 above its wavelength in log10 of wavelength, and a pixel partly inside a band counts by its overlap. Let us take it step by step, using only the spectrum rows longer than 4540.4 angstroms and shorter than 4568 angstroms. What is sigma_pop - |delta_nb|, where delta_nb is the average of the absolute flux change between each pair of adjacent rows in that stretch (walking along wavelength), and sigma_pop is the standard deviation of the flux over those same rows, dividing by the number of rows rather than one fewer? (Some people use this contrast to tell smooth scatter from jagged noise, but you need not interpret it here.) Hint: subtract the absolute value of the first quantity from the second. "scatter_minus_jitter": 0.37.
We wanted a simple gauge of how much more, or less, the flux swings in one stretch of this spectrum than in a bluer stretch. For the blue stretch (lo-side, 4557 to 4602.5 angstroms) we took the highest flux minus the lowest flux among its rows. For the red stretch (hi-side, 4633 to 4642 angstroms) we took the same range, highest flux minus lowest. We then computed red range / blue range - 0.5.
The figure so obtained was -0.1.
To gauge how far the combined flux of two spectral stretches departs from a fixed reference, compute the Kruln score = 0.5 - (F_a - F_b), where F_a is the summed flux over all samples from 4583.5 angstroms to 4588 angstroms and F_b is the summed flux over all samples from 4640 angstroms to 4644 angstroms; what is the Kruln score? 4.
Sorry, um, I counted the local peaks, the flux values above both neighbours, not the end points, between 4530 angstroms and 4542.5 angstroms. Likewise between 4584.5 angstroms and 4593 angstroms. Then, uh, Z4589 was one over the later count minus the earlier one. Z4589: -1.0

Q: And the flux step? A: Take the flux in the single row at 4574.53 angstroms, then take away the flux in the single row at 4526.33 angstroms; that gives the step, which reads 5.9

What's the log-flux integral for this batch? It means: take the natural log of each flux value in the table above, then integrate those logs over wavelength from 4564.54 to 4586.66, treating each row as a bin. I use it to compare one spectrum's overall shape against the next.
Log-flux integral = 55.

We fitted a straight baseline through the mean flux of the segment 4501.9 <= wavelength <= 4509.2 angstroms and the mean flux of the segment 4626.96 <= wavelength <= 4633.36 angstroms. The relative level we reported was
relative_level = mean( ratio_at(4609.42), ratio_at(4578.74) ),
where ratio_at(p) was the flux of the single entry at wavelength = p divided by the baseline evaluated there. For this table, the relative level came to 0.90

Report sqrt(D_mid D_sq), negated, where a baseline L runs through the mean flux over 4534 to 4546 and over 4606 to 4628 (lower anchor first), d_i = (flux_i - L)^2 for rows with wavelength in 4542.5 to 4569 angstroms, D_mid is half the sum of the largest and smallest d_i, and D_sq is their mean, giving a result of -2.8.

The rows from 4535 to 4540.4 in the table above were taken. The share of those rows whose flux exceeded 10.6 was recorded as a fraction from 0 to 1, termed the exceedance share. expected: 0.60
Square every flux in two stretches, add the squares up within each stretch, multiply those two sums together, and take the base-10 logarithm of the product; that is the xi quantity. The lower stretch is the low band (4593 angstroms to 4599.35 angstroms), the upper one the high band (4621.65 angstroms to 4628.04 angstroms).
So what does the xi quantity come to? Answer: 5.96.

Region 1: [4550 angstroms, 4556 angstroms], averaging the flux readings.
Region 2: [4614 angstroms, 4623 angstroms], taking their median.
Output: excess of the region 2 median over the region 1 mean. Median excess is 2.0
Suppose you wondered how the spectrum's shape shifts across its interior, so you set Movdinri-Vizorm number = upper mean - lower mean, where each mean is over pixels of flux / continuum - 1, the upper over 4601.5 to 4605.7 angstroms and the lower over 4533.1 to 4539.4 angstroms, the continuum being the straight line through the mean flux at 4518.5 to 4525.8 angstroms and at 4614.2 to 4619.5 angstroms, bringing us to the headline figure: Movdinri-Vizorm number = 0.11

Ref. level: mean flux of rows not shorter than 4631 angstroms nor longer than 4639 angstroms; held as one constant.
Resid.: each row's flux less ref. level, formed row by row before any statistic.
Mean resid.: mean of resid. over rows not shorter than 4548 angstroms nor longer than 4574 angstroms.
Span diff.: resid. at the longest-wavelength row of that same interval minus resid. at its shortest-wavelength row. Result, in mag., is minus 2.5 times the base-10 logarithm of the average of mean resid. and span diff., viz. -0.2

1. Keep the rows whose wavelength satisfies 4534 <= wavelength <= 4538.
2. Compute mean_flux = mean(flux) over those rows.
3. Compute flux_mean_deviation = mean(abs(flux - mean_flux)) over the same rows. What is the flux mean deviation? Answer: 1.8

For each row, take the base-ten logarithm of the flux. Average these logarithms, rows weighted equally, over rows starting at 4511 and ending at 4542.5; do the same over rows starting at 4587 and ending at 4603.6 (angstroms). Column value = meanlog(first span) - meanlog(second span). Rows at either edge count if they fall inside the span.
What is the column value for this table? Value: -0.10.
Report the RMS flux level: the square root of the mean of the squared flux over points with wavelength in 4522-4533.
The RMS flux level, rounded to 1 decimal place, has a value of 9.3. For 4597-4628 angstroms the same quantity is 12.4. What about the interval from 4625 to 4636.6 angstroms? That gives 13.2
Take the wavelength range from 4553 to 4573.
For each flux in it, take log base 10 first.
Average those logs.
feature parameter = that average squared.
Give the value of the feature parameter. 1.16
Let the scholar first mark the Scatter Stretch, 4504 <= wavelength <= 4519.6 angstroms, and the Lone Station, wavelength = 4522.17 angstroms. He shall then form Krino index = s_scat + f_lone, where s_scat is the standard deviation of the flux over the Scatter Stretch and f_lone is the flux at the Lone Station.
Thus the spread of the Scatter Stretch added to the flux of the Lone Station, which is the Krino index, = 11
